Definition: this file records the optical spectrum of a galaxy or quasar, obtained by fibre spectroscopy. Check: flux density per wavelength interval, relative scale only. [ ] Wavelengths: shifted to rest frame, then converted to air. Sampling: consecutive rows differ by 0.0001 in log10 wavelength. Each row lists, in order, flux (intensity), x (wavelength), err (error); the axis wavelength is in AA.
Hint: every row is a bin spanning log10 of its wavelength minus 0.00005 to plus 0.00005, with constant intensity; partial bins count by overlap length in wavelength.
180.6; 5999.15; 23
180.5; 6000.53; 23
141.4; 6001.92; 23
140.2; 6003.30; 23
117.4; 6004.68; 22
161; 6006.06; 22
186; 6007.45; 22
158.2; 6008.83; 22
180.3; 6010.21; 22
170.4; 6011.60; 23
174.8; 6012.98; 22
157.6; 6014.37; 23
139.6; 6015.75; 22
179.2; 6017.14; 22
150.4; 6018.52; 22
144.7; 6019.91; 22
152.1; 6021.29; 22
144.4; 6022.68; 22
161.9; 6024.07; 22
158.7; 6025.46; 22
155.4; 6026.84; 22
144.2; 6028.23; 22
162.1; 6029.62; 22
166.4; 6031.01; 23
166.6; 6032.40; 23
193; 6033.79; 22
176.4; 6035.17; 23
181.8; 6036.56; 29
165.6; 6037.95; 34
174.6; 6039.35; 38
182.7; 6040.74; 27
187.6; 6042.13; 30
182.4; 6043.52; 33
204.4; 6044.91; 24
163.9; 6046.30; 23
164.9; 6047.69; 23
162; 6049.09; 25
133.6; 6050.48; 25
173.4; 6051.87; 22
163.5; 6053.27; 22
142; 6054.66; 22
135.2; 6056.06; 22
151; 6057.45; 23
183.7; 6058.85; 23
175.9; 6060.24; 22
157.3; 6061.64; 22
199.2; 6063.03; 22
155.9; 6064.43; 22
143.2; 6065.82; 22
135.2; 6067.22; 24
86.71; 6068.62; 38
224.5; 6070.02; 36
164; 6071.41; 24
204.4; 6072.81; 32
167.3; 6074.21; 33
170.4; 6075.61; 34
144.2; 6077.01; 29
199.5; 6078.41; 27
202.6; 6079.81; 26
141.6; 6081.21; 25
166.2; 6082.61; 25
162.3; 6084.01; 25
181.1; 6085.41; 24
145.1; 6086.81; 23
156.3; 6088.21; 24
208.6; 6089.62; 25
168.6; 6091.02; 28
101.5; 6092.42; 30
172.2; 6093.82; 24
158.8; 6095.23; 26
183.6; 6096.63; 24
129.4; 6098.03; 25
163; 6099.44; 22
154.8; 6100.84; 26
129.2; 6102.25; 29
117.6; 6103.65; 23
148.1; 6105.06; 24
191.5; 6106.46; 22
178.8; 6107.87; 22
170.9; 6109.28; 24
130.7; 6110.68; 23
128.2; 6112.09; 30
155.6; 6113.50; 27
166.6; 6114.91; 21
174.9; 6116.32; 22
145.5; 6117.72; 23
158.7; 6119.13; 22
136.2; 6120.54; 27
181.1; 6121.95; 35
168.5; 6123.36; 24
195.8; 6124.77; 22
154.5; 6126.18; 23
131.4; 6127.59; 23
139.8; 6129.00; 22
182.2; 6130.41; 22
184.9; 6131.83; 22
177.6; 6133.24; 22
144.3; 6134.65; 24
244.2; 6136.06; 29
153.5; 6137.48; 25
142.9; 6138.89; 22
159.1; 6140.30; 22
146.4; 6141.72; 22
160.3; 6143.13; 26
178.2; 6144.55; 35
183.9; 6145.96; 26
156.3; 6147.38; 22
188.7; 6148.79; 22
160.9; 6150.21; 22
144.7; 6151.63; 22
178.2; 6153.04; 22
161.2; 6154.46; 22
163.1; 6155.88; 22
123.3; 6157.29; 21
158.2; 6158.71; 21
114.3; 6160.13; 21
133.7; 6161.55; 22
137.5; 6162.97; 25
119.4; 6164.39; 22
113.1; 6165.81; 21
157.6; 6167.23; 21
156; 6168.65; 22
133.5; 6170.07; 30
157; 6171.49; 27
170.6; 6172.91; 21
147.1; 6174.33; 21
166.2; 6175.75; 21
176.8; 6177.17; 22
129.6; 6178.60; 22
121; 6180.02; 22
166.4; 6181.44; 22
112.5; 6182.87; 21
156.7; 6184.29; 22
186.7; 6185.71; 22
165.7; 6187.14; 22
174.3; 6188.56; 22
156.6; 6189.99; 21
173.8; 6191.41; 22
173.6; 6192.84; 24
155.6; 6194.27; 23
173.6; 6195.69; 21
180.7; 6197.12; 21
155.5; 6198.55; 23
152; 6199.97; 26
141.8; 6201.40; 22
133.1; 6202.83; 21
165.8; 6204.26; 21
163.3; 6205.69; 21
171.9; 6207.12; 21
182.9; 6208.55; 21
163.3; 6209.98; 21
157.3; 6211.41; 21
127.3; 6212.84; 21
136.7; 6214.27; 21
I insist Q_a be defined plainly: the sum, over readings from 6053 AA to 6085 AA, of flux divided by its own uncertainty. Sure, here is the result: 149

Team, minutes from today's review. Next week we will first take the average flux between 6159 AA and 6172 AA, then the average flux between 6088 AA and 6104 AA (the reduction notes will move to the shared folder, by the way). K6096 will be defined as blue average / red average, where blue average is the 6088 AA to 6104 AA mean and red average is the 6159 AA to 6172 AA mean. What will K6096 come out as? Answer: 1.13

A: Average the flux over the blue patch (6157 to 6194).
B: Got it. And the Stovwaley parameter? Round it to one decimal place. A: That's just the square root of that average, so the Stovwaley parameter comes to 12.2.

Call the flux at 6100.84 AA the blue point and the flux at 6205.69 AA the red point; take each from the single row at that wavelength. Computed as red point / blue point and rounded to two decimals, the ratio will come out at 1.05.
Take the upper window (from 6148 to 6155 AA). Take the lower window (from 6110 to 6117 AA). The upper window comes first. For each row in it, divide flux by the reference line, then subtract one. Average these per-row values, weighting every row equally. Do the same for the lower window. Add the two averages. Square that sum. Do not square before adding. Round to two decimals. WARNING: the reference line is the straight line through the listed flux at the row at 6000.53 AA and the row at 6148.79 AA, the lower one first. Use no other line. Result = 0.09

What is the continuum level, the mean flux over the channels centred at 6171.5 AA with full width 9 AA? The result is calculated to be 155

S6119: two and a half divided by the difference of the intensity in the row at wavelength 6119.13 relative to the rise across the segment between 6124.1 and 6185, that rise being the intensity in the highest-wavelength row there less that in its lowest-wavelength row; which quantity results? 0.013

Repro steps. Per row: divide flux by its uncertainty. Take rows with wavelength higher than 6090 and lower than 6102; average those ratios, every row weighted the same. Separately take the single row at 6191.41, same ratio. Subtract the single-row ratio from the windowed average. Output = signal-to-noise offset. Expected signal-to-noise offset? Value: -1.8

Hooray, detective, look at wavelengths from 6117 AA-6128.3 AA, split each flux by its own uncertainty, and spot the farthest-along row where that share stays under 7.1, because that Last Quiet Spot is 6127.59 AA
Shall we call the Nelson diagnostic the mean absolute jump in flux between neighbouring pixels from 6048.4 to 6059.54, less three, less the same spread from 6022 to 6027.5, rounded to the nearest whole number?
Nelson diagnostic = 11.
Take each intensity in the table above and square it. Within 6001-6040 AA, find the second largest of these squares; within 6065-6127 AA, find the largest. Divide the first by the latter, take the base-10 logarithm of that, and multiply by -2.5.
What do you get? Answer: 0.41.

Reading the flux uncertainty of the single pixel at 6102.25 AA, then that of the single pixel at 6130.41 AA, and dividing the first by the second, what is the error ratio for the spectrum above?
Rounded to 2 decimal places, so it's 1.32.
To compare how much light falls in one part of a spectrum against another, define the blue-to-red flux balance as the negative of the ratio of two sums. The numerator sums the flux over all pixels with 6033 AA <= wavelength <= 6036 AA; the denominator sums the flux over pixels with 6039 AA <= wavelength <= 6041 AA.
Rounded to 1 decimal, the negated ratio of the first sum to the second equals -1.0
